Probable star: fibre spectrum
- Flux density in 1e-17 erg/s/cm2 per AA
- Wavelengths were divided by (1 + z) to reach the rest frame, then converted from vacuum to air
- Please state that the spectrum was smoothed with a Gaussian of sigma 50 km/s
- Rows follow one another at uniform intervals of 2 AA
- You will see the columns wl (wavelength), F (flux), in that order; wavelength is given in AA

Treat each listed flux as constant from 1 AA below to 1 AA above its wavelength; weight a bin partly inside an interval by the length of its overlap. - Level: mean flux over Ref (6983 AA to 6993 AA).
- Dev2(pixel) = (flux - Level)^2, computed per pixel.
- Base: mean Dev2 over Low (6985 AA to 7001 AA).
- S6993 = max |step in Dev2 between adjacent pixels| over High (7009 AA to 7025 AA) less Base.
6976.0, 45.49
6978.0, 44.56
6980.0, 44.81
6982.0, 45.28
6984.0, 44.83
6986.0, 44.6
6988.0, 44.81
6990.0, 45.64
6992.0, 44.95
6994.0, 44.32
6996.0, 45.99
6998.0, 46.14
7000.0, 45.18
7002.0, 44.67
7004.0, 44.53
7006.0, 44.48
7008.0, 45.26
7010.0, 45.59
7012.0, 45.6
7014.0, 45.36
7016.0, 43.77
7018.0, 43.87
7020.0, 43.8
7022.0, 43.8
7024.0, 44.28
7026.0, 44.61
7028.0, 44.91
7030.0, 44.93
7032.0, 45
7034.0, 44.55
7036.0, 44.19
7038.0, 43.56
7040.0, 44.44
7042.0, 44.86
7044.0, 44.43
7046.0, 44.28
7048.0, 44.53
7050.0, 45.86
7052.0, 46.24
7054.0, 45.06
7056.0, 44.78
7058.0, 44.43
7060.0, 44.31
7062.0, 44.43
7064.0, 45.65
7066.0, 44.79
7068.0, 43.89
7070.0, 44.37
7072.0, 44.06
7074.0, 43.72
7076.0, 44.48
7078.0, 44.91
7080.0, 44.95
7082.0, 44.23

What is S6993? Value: 0.84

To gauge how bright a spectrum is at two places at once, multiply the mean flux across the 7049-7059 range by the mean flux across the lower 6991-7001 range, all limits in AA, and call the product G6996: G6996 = 2052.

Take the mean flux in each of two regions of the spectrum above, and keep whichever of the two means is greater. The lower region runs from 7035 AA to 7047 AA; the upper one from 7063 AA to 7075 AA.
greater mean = 44.4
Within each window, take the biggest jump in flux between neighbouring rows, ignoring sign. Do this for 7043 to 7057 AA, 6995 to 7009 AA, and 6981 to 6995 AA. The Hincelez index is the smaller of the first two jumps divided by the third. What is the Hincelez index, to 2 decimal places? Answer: 1.16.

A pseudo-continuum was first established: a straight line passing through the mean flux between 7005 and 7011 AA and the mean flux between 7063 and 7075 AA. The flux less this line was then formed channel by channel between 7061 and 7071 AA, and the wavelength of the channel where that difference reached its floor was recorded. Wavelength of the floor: 7068.0 AA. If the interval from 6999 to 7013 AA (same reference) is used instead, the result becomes 7006.0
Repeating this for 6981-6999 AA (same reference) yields 6994.0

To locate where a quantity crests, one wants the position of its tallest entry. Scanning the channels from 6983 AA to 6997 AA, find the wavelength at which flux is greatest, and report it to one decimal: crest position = 6996.0 AA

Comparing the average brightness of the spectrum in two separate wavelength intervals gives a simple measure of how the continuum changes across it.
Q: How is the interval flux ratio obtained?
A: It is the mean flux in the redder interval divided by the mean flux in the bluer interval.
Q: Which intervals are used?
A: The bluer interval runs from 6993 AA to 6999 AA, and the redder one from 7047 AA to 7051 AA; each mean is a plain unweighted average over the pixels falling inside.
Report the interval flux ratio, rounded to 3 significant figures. 0.994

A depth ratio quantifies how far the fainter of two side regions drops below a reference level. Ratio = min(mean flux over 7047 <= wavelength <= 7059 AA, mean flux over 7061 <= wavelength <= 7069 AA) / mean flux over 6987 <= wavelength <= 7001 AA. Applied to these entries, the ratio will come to 0.987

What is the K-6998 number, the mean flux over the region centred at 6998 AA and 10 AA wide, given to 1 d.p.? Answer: 45.3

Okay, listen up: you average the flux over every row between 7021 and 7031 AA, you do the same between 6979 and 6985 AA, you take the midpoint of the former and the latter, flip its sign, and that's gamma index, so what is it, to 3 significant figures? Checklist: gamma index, -44.7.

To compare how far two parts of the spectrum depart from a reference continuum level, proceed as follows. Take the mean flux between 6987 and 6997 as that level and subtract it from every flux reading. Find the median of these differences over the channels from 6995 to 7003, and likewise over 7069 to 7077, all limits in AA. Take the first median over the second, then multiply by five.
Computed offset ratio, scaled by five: -2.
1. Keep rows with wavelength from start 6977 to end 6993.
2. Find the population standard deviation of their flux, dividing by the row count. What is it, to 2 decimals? 0.34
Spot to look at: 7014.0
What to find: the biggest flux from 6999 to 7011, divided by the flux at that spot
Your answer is 1.01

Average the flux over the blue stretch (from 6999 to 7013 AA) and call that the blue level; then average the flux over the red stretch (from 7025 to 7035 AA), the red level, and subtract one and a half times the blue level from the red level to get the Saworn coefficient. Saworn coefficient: -22.8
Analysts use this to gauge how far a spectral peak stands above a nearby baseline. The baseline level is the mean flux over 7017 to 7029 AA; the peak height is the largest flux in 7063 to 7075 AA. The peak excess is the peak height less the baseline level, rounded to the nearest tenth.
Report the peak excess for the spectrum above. 1.4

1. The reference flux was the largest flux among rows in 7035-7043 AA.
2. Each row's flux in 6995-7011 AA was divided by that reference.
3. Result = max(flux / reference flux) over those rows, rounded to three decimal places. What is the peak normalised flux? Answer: 1.029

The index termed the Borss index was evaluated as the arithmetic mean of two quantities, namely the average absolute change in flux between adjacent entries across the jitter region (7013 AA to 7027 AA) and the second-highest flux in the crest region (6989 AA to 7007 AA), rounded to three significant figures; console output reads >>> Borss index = 23.2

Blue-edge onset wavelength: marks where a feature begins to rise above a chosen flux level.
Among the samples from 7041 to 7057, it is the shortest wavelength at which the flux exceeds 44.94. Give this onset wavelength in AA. 7050.0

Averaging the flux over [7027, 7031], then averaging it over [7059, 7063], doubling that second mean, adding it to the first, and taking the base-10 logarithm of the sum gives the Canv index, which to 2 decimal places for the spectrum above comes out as 2.13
